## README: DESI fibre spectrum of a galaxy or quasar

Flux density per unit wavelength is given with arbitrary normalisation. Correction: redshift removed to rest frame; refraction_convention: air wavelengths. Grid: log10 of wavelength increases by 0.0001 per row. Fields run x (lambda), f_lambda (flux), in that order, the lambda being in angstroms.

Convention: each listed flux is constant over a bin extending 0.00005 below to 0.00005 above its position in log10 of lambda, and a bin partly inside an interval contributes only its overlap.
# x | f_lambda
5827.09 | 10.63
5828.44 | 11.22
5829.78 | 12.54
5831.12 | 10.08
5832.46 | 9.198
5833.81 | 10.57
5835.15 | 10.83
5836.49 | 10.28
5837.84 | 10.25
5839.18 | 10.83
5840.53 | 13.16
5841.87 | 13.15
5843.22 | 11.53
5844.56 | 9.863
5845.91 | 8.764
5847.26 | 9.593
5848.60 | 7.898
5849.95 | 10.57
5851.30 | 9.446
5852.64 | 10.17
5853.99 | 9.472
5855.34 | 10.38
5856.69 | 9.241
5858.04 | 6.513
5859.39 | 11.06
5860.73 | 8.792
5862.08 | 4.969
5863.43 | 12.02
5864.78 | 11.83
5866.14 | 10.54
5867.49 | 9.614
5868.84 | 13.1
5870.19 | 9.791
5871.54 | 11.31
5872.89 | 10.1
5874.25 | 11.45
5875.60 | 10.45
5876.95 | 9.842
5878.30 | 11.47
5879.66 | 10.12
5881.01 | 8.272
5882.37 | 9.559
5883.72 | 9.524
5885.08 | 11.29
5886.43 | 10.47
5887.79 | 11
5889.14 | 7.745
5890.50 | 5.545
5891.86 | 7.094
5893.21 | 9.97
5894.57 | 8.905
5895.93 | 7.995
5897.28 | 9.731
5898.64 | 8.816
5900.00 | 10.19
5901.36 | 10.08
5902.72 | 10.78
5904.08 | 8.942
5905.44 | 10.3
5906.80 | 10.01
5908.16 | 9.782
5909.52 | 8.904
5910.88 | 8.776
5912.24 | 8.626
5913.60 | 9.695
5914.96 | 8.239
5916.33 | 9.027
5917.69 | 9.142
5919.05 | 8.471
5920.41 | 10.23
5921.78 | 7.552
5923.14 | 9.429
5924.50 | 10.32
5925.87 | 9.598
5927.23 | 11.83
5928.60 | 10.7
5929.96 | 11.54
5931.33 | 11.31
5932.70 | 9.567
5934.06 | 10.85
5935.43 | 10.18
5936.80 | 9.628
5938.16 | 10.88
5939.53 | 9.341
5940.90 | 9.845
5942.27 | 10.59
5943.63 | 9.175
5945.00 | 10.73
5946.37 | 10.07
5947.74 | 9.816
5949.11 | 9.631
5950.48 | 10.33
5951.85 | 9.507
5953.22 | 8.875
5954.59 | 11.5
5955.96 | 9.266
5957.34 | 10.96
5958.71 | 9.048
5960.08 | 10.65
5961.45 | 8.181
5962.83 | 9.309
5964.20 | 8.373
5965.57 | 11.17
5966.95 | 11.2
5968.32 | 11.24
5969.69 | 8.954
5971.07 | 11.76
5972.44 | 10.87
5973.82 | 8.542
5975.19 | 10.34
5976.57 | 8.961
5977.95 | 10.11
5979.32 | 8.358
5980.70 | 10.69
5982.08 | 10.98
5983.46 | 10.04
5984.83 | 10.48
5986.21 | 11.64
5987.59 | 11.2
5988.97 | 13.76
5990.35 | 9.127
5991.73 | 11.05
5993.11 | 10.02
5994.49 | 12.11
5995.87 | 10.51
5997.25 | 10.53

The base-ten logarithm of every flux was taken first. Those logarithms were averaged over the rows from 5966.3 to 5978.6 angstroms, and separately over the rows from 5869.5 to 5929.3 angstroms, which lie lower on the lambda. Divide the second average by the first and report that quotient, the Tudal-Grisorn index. 0.97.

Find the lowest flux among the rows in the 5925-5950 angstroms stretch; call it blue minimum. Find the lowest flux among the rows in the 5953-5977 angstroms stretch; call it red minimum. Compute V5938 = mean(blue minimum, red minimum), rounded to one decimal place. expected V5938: 8.7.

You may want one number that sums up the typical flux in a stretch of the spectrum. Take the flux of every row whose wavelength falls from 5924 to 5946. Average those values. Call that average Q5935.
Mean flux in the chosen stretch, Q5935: 10.4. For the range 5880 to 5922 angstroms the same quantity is 9.2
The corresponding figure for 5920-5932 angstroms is 10.3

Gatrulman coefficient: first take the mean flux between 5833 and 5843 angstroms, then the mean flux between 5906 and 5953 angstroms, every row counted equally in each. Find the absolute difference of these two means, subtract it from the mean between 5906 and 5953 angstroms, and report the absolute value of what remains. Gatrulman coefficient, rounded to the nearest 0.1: 8.3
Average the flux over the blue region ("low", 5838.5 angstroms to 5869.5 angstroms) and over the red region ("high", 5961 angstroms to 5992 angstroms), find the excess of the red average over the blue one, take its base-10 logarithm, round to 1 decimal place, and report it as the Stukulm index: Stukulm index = -0.8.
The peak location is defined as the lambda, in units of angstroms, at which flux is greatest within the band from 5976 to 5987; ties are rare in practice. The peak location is 5986.21 angstroms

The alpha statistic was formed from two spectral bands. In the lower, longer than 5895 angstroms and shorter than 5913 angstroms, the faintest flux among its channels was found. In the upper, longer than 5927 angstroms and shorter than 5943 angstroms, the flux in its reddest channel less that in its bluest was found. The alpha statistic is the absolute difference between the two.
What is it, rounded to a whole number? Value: 9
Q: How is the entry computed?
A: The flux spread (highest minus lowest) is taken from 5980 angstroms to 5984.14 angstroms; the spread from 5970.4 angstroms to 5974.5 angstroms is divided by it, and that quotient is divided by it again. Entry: 3.6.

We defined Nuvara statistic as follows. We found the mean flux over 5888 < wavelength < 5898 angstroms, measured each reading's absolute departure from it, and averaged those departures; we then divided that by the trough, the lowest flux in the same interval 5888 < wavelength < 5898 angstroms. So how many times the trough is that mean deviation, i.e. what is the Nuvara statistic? 0.22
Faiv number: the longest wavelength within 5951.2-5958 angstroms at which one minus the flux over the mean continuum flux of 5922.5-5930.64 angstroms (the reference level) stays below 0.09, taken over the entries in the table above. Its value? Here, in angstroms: 5957.34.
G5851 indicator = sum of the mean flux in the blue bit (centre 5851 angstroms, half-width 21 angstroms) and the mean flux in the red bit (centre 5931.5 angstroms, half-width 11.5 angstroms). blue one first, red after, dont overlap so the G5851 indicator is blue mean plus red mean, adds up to 20.4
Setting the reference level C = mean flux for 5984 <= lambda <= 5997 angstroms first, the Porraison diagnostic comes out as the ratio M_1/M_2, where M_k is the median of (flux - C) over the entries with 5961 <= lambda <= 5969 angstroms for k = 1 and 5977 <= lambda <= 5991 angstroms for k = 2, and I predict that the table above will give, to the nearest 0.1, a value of 1.7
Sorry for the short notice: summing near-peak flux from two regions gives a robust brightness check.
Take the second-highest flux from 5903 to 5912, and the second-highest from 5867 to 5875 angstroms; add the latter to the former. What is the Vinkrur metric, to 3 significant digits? 21.5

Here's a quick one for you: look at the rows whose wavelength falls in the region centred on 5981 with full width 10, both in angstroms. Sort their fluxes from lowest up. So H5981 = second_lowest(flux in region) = 8.961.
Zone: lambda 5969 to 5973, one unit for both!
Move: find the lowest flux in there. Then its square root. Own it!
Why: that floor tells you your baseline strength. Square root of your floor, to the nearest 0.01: 2.99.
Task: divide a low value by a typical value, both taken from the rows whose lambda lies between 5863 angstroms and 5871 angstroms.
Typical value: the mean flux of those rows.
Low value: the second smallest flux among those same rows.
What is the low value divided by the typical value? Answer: 0.88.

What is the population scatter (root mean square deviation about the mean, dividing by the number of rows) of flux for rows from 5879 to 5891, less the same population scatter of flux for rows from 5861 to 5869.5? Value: -0.93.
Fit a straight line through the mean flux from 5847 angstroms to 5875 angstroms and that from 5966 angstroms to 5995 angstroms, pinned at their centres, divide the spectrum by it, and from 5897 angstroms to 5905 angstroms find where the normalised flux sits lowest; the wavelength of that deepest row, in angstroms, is 5898.64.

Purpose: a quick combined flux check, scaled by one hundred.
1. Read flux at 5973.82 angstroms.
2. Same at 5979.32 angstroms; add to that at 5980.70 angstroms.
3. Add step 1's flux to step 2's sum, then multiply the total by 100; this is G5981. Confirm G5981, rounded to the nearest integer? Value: 2759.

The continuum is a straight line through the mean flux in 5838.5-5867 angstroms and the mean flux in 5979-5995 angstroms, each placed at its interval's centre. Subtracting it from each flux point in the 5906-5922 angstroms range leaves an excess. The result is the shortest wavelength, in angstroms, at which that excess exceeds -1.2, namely 5906.80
